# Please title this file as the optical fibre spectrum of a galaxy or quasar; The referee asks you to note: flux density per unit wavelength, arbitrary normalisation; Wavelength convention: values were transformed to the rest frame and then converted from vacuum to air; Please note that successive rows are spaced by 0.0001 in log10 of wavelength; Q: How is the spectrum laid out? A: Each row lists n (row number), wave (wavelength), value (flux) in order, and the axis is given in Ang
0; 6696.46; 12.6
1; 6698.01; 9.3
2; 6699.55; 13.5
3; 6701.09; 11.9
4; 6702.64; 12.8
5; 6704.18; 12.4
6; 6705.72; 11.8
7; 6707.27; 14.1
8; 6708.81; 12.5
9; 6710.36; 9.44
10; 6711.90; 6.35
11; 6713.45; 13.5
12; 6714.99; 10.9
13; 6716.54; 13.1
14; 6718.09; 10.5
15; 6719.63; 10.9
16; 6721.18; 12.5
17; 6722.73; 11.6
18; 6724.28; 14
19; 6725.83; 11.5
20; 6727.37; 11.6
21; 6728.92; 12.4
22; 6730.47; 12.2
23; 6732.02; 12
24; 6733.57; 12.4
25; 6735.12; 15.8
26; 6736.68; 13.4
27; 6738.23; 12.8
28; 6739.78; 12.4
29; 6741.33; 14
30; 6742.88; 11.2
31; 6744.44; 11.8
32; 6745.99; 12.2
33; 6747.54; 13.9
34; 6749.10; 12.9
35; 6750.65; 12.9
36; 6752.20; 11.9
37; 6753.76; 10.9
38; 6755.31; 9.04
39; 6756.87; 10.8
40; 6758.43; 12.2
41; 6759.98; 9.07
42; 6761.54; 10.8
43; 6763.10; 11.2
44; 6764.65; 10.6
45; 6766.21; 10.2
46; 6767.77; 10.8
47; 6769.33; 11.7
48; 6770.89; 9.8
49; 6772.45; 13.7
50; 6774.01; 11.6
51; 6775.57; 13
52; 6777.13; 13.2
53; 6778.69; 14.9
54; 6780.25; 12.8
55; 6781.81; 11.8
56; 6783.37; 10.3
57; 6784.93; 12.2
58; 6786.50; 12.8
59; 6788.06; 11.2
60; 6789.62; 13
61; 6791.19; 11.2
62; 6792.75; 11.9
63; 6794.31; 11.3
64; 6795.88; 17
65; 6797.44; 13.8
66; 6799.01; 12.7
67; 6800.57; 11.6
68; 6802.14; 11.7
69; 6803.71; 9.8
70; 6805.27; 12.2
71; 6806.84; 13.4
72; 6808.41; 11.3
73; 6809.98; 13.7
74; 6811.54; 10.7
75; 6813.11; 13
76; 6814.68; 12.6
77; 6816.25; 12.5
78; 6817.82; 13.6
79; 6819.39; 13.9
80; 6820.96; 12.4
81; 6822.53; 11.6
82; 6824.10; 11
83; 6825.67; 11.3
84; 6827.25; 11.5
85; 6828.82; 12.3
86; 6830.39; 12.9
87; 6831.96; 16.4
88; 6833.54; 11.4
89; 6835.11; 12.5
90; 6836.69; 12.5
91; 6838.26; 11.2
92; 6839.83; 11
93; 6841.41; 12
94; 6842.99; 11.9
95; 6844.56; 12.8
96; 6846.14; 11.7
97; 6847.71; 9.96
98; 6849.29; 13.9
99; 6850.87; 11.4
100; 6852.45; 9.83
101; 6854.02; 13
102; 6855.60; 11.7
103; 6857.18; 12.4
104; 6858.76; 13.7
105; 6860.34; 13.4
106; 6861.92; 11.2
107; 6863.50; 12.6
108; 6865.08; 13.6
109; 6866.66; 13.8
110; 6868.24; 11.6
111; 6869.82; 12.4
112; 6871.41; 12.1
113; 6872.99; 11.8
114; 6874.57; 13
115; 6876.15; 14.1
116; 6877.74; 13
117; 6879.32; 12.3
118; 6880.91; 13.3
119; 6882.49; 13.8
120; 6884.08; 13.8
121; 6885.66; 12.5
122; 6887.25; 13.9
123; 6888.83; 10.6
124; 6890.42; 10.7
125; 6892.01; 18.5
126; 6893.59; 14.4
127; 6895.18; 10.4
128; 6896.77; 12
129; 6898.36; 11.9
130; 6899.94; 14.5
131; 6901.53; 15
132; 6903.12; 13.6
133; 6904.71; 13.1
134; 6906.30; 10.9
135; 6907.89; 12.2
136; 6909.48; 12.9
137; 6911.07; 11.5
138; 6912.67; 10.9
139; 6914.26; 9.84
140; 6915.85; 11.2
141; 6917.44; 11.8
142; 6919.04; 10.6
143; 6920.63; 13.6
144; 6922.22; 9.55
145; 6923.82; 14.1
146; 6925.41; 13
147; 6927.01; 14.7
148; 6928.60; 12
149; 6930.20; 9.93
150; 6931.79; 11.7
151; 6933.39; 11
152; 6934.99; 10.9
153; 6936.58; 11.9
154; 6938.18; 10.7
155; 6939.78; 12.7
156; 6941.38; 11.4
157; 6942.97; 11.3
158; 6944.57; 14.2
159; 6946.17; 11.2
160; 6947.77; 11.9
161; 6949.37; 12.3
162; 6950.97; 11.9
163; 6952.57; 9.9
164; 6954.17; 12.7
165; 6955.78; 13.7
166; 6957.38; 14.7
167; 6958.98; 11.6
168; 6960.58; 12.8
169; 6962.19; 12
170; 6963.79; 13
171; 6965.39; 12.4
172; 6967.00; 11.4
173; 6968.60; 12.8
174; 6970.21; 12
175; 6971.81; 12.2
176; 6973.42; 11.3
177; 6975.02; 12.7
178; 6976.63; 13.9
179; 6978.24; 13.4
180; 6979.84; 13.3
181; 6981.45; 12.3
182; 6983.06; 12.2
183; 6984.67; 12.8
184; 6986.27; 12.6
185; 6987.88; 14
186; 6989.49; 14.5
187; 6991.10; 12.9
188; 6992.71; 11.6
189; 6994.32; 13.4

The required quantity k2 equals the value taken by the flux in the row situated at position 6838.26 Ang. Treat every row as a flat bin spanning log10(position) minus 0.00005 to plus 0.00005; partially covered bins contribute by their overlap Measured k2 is 11.2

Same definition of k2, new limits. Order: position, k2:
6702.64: 12.8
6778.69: 14.9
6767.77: 10.8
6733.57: 12.4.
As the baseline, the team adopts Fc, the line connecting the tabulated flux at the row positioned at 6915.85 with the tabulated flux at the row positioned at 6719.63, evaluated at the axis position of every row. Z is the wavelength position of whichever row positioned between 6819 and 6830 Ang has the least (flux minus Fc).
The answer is 6824.10 Ang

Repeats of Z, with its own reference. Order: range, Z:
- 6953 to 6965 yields 6958.98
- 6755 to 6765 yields 6755.31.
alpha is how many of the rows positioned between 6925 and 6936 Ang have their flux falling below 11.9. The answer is 4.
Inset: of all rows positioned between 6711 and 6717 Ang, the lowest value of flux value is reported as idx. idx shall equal 6.35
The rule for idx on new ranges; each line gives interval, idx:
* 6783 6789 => 10.3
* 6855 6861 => 11.7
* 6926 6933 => 9.93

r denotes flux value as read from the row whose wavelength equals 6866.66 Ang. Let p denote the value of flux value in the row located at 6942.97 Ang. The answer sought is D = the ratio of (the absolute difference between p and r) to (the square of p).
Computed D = 0.020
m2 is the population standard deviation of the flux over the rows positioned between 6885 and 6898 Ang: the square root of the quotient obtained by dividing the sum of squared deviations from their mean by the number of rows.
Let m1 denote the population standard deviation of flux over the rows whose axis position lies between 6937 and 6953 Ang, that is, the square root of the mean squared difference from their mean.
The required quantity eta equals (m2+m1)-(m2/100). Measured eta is 3.6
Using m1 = 1.11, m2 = 2.5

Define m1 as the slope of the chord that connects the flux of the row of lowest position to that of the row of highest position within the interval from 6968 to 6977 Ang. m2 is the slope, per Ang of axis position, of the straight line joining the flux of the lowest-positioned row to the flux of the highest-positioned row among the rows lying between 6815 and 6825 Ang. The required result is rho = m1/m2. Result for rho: -1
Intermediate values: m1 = 0.1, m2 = -0.2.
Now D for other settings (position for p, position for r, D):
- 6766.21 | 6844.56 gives 0.025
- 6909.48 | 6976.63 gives 0.006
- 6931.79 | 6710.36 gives 0.017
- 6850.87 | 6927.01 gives 0.025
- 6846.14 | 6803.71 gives 0.014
